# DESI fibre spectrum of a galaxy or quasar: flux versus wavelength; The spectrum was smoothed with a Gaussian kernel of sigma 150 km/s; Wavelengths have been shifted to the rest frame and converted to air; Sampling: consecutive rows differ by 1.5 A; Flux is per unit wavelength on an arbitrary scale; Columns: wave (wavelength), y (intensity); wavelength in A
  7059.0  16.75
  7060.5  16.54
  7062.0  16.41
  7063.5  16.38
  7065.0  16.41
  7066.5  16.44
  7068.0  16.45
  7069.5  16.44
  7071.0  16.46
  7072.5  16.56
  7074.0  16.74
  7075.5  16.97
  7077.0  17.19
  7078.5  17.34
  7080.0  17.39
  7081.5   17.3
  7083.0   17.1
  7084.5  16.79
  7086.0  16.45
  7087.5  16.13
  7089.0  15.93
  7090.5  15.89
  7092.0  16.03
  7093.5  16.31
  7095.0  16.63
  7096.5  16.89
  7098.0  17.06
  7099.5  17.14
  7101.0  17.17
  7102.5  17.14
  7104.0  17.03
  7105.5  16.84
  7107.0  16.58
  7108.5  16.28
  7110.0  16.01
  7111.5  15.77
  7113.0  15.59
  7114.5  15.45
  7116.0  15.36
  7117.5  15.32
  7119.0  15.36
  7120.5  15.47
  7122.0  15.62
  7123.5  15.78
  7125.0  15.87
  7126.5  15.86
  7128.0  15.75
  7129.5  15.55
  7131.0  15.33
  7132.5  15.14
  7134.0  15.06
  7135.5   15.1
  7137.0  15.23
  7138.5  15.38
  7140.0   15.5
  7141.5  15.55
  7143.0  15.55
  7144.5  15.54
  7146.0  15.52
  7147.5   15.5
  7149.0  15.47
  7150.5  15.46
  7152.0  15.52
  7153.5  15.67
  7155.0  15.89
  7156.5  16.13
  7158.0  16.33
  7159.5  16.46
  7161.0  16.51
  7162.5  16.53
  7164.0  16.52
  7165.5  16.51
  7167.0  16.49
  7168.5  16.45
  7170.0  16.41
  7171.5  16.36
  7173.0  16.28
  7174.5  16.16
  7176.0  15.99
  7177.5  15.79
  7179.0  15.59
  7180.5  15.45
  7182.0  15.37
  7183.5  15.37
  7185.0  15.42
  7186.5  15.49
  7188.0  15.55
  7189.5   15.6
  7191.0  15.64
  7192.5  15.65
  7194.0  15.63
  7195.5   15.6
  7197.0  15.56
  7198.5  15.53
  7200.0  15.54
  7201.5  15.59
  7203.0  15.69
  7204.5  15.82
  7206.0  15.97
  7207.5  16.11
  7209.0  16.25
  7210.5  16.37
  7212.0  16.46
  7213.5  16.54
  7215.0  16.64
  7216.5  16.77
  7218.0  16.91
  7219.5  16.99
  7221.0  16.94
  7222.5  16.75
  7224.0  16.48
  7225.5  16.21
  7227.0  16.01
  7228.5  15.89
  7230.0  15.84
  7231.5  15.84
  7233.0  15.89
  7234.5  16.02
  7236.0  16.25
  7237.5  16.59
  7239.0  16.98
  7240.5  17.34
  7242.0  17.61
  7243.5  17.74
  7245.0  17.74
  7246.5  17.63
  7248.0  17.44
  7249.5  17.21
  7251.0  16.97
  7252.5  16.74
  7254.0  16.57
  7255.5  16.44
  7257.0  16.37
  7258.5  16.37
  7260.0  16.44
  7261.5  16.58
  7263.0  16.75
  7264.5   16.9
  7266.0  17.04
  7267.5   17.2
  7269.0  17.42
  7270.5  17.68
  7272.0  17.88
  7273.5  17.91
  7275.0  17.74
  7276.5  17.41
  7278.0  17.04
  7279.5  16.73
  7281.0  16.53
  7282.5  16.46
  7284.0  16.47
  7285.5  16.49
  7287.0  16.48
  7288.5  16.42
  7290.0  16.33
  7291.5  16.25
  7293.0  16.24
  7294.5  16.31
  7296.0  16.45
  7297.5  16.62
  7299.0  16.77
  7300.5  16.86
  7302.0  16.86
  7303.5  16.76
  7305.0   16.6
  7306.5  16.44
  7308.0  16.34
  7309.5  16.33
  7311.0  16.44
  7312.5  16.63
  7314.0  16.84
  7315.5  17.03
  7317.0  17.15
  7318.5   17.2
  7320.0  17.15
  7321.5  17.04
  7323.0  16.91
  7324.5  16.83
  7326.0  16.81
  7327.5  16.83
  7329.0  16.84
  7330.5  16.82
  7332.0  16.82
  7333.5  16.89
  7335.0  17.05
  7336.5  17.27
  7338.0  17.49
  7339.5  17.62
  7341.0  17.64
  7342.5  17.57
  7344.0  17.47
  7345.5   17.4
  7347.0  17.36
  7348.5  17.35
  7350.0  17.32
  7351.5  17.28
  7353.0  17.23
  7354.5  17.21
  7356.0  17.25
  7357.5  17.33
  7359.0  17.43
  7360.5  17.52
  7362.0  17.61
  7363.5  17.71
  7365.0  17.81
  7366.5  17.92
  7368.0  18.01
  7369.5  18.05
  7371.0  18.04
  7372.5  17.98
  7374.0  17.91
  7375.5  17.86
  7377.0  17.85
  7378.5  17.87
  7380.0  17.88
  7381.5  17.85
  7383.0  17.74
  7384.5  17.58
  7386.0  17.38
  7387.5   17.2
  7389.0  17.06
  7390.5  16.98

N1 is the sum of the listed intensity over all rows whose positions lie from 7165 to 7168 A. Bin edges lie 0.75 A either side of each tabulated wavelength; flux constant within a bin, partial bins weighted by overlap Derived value 33.0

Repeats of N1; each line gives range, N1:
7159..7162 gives 33.0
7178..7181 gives 31.0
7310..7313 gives 33.1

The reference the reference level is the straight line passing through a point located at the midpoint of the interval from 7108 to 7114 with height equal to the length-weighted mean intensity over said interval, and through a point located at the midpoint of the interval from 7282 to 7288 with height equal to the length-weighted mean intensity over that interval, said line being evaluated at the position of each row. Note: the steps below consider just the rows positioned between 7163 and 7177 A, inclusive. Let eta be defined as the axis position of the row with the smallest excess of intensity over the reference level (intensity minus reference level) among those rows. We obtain 7176.0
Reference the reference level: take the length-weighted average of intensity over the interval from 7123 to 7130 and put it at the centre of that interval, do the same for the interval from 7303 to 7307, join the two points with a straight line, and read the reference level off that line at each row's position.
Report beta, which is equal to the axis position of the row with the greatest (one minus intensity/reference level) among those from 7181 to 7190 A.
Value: 7183.5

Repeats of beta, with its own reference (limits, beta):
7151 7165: 7152.0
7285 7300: 7293.0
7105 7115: 7114.5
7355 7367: 7356.0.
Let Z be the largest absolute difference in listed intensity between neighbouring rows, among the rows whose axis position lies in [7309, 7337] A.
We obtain 0.22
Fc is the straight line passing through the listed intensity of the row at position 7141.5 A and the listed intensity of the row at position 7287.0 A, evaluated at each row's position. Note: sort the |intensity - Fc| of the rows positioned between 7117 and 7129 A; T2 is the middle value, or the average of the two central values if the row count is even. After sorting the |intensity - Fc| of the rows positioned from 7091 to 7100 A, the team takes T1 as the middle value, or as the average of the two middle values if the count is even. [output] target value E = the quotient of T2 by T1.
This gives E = 0.2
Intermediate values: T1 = 1.5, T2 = 0.2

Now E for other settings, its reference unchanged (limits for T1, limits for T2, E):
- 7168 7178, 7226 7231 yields 0.4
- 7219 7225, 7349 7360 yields 0.5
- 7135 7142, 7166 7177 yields 4.1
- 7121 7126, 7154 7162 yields 2.0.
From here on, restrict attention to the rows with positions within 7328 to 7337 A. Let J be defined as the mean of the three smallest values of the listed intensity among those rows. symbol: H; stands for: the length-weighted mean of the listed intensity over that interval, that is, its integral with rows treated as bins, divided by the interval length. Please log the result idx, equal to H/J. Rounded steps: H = 16.9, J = 16.8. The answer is 1.01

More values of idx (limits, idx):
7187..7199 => 1.00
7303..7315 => 1.01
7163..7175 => 1.01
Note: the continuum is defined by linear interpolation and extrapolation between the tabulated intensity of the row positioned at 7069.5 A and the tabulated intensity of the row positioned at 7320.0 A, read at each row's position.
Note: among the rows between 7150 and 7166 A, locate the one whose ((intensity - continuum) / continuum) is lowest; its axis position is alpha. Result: 7150.5 A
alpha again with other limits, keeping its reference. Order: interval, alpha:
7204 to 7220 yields 7204.5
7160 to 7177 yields 7176.0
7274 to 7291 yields 7290.0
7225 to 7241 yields 7231.5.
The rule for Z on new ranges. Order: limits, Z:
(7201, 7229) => 0.27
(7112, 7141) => 0.22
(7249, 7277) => 0.33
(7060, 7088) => 0.34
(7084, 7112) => 0.34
